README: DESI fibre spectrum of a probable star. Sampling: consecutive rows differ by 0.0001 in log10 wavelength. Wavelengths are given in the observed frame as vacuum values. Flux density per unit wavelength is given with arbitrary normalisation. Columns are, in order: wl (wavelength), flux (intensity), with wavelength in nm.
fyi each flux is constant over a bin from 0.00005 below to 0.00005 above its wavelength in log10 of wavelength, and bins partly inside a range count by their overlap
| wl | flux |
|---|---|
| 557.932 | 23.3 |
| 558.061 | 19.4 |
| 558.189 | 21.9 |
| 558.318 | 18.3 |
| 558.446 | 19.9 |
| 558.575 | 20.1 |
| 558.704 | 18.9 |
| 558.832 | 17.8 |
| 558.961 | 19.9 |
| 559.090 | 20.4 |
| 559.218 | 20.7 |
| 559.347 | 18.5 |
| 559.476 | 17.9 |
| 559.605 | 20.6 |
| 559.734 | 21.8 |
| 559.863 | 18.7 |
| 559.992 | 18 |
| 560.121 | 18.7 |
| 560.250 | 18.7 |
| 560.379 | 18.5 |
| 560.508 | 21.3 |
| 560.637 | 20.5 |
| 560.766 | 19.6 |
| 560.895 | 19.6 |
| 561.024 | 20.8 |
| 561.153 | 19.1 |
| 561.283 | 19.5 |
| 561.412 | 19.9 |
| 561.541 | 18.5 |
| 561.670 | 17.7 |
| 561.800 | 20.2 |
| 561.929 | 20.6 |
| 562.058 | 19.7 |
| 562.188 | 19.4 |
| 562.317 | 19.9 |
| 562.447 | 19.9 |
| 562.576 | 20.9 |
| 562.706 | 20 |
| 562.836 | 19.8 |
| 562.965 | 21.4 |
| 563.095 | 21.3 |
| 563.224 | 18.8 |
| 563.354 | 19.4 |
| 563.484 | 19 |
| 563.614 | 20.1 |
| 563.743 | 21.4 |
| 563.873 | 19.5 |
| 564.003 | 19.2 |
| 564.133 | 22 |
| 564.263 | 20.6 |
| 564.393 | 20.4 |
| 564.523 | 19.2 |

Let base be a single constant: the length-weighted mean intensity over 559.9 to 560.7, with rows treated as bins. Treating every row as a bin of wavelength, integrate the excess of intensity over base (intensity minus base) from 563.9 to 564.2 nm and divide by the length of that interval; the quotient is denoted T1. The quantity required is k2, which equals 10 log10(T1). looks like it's 1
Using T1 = 1.20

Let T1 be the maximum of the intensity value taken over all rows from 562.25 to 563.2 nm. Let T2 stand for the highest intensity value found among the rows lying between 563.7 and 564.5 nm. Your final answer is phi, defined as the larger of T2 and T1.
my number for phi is 22.0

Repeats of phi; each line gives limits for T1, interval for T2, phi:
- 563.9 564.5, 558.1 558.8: 22.0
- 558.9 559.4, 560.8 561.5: 20.8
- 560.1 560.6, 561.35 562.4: 21.3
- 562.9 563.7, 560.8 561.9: 21.4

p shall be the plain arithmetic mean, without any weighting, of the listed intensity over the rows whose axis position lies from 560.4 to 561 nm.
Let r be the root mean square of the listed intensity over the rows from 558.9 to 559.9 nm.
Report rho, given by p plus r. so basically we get 40.1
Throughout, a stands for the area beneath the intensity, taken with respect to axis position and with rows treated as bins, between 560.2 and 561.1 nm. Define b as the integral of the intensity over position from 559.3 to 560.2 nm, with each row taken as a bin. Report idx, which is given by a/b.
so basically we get 1.04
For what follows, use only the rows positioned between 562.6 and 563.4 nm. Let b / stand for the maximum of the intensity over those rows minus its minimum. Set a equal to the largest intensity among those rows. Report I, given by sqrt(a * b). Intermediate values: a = 21.4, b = 2.6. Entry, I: 7.46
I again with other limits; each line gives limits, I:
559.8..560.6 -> 8.38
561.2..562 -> 7.73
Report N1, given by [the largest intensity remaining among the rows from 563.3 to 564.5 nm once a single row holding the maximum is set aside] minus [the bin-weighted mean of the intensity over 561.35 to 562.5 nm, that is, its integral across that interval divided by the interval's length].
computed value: 1.9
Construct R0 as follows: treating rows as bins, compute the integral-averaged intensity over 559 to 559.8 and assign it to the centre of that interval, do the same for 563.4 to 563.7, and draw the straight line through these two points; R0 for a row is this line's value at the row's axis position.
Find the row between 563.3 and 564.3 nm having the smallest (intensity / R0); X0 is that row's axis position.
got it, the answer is 563.484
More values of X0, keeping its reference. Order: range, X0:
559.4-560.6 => 559.476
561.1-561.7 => 561.670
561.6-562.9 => 561.670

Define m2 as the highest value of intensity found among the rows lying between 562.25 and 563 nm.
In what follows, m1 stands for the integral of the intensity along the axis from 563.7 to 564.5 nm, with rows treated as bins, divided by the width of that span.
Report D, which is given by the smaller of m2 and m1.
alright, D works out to 20.4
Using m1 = 20.4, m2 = 21.4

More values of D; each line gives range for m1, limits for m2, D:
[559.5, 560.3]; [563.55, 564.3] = 19.3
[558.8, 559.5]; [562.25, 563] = 19.3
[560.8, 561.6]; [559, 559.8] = 19.6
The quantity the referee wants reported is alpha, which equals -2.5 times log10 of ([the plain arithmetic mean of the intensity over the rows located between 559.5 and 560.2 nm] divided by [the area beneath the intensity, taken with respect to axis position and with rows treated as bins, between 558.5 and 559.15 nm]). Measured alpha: -0.48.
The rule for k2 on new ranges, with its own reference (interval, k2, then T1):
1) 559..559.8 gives -1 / 0.72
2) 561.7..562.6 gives -2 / 0.70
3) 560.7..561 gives -3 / 0.51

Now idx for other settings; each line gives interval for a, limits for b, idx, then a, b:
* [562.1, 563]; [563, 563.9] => 1.01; 18.1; 18.0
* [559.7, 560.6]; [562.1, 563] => 0.96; 17.4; 18.1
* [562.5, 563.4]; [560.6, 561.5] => 1.02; 18.2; 17.8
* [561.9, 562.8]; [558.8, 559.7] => 1.03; 18.0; 17.6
